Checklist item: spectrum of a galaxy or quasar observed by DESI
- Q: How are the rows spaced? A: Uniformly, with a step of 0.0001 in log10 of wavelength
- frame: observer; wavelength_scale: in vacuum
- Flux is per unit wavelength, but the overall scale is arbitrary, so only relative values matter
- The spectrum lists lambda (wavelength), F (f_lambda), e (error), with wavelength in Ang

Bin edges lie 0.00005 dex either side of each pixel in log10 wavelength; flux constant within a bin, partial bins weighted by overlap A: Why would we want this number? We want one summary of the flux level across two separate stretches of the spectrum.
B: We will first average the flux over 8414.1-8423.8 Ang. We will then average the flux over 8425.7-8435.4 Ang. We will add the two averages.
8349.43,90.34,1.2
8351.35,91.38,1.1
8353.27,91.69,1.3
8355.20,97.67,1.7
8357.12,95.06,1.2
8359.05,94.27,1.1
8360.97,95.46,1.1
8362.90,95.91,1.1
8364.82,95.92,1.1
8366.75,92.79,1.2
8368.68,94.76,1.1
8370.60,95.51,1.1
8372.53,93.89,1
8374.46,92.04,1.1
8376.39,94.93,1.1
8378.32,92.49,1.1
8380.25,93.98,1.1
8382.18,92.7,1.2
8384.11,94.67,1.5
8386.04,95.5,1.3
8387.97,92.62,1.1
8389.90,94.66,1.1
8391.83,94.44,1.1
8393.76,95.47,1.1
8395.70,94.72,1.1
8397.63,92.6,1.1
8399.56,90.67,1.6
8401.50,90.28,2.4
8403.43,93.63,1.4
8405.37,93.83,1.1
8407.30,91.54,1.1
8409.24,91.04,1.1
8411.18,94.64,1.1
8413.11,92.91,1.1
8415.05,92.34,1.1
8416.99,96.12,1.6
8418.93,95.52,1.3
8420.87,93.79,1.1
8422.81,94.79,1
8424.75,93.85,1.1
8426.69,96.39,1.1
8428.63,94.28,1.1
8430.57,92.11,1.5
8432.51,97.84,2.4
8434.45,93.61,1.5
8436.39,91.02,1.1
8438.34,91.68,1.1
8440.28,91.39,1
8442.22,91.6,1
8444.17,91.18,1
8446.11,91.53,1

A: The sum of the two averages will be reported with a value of 189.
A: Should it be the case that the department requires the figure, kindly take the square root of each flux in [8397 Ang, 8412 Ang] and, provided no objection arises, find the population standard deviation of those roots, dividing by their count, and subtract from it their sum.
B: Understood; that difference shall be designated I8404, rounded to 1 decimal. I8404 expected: -76.8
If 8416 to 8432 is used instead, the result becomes -77.7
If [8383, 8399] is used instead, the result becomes -77.6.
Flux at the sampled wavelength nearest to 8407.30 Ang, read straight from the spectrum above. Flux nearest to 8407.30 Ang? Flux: 91.54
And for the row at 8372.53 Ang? 93.89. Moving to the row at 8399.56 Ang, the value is 90.67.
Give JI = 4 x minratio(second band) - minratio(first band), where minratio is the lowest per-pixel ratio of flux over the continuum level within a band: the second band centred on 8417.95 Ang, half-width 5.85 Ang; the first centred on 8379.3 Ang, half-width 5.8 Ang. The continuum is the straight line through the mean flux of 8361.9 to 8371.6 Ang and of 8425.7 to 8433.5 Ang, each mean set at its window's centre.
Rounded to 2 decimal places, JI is 2.91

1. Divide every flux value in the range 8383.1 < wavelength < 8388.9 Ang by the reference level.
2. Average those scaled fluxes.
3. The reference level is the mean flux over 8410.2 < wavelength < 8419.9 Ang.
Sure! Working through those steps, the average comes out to 1.00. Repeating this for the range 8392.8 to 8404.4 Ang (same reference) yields 0.99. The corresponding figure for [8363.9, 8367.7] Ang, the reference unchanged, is 1.00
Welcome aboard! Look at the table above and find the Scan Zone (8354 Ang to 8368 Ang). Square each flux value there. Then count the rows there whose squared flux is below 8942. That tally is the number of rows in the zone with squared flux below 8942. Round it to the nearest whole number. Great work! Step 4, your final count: 2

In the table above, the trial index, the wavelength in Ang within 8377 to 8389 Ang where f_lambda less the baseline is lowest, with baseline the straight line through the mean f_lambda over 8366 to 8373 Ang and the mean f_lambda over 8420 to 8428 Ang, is 8378.32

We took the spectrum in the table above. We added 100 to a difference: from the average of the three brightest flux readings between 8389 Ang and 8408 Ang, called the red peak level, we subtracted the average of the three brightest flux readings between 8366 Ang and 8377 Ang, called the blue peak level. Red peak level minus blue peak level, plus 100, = 100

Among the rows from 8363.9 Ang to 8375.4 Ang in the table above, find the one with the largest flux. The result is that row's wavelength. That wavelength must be 8364.82 Ang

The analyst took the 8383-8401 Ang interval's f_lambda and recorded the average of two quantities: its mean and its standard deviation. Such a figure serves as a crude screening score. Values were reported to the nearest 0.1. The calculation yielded 47.7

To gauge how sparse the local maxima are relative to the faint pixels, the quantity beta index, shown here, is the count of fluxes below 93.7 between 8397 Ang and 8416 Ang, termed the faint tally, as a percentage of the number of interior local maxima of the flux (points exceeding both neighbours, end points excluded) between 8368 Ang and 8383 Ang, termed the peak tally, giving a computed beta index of 267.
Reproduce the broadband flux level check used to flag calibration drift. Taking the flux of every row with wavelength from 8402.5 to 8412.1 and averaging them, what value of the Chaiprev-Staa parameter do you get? 92.9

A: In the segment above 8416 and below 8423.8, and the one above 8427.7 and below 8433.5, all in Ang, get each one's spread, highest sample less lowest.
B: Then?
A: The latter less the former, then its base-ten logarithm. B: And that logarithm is 0.53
